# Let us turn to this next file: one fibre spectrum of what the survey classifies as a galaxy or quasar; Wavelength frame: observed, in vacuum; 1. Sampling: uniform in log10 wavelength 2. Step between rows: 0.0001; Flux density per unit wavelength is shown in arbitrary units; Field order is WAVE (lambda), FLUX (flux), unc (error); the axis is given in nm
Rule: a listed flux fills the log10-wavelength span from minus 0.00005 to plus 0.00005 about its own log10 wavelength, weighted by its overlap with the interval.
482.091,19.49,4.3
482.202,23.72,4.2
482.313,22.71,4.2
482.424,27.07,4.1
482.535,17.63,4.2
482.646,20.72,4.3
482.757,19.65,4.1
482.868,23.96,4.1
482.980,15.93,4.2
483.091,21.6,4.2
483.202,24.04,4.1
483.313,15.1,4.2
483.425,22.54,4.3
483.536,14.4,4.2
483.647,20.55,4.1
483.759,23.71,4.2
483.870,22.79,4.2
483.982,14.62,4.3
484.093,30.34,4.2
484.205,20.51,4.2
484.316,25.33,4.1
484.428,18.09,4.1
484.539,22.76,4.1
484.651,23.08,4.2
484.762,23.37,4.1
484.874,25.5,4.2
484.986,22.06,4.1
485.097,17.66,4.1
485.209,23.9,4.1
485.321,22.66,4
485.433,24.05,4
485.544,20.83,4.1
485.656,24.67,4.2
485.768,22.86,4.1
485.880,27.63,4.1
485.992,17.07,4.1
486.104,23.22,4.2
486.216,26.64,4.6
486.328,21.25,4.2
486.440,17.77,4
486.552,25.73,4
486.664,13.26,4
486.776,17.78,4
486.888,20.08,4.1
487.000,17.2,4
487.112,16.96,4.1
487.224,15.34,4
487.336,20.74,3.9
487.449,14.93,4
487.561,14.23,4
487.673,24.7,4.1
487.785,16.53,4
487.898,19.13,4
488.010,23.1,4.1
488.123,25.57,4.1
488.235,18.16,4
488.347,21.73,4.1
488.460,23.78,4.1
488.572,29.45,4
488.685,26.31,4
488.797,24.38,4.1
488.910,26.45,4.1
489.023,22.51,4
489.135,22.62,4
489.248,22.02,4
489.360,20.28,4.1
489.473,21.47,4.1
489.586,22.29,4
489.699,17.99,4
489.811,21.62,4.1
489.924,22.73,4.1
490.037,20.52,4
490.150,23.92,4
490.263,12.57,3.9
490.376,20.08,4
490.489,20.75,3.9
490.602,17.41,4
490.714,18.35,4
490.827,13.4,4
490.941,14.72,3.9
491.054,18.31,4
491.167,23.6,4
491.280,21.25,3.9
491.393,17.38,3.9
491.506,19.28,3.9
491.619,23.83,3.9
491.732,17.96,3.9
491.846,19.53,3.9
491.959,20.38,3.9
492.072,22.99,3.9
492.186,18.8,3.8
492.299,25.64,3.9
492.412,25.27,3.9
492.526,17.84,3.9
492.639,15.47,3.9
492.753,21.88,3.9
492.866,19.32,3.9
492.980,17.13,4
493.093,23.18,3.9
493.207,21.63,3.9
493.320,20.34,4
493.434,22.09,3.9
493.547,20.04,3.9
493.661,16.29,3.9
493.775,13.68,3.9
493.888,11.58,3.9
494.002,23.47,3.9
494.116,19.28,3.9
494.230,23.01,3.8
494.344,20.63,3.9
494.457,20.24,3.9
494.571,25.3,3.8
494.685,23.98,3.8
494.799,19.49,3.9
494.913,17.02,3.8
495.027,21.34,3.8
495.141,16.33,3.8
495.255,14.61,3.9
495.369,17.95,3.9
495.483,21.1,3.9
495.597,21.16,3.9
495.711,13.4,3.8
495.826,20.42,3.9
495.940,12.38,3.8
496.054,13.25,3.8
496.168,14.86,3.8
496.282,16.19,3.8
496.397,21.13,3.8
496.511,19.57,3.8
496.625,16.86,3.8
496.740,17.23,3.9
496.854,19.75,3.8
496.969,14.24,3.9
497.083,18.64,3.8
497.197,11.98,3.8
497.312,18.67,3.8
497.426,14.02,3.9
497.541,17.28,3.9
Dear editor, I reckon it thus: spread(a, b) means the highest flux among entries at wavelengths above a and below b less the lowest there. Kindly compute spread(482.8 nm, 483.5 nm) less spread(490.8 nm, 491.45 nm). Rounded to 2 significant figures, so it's -1.3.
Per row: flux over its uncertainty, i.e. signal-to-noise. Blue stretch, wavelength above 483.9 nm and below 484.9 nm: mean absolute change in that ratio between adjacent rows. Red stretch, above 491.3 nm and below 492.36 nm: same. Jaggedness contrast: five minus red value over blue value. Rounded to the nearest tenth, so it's 4.4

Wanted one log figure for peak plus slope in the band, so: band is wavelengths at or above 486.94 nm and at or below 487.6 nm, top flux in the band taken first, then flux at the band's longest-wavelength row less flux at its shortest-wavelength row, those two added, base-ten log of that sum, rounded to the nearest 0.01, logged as 1.25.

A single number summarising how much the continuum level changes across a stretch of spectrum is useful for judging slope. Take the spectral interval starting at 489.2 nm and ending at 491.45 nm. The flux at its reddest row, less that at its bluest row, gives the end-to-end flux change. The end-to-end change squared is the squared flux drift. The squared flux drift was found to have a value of 22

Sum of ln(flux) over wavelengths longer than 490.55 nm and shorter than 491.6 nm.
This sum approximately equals 26.0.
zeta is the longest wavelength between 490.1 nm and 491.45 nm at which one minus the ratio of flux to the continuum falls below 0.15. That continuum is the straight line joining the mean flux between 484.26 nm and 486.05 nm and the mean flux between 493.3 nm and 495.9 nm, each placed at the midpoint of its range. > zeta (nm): 491.393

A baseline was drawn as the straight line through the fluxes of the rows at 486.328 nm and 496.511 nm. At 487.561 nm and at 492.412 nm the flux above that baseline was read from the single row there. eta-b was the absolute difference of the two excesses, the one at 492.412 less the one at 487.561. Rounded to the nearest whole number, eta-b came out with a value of 12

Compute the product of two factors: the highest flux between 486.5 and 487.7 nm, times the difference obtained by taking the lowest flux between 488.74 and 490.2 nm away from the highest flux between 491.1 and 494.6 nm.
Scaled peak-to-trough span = 197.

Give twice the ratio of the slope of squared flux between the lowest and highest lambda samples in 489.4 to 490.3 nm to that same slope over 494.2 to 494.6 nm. -2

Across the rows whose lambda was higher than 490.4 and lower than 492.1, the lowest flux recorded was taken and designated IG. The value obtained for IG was 13.4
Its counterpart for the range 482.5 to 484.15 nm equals 14.4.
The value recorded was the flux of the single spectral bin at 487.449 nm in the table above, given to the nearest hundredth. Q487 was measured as 14.93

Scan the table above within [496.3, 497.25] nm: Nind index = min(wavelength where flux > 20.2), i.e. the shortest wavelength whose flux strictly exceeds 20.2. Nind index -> 496.397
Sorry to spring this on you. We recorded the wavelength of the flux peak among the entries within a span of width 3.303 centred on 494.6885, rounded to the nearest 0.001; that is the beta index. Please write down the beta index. 494.571 nm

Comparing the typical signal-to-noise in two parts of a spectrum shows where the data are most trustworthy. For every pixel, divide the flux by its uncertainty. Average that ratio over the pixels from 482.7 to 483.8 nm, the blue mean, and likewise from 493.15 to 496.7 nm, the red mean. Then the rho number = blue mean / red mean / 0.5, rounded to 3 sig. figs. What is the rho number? 2.00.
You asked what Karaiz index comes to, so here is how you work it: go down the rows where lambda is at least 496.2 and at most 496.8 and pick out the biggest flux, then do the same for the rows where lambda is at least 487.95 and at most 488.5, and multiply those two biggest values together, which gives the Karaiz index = 540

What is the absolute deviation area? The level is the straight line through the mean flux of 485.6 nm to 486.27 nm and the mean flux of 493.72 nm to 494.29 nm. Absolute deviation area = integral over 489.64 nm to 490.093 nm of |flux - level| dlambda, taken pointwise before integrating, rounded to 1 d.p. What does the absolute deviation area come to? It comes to 0.7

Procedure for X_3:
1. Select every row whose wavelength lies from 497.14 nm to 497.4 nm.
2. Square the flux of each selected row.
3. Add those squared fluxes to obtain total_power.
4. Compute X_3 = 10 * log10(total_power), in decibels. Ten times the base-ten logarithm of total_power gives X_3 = 26.9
